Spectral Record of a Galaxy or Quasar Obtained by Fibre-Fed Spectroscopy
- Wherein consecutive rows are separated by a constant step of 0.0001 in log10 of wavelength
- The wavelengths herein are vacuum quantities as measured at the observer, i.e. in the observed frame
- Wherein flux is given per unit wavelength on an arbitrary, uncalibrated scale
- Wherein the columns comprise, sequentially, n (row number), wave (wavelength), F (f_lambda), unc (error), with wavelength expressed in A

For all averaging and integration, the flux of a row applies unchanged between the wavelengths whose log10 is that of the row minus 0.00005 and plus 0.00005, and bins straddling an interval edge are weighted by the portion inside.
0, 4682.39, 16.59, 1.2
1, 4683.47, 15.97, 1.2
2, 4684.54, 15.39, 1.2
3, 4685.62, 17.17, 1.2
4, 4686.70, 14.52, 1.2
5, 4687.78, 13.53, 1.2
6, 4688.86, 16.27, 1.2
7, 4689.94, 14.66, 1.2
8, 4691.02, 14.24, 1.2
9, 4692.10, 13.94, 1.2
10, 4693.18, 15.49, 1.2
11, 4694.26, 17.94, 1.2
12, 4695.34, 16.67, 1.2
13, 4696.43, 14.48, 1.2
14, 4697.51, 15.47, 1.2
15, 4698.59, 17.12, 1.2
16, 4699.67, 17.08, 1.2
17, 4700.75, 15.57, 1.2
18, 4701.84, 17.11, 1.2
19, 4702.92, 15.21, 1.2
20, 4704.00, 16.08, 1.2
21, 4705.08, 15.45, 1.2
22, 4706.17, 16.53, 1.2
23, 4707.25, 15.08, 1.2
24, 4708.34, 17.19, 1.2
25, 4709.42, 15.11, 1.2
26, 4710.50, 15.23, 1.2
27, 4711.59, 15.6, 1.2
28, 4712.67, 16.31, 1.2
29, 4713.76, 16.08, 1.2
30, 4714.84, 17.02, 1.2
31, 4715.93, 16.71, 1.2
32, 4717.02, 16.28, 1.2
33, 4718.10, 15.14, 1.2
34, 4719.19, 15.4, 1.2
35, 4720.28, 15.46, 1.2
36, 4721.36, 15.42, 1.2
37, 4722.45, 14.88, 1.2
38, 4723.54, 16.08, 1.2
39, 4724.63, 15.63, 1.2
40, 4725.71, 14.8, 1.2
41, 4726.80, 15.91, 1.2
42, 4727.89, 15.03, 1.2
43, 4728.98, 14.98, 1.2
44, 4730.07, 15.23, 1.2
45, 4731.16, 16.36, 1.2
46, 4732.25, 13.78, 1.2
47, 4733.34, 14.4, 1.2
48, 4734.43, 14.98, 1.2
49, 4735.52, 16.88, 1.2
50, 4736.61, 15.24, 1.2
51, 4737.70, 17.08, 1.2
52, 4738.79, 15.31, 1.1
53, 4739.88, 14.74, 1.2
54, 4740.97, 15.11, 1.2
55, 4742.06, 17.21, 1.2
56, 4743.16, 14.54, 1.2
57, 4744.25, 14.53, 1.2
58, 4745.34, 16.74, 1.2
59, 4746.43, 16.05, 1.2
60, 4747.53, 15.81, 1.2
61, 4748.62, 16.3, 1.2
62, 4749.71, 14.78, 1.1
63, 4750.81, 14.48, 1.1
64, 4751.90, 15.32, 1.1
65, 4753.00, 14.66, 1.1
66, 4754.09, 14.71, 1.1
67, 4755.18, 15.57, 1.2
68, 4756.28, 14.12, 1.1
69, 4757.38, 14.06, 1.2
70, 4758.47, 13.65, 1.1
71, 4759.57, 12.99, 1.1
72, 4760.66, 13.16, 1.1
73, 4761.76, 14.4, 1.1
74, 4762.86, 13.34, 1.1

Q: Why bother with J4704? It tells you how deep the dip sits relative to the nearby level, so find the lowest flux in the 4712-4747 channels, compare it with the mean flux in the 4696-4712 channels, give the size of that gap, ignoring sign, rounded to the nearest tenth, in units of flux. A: 2.1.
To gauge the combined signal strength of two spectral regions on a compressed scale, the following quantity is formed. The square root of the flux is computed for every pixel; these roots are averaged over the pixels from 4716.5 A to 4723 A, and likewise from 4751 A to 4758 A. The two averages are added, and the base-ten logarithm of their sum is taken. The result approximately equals 0.890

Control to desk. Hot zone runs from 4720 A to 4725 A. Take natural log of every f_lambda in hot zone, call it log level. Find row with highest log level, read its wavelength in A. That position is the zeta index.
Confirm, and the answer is 4723.54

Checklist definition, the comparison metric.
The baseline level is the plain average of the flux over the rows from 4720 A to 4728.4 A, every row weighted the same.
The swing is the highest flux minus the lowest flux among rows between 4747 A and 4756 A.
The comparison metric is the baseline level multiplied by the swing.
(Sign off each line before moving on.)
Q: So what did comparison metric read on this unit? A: 28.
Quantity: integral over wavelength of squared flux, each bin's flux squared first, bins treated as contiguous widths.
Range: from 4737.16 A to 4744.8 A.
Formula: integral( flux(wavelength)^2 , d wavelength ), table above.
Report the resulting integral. 1845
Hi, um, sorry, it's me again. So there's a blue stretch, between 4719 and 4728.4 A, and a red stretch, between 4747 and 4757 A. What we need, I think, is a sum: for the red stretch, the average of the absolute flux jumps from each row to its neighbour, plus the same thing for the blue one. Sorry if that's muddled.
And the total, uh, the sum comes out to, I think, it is 1.4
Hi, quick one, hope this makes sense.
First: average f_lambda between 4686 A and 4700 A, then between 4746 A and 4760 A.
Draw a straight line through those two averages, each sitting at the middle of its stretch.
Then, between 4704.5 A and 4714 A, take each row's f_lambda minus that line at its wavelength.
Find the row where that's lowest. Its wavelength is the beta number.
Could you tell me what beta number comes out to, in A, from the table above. 4707.25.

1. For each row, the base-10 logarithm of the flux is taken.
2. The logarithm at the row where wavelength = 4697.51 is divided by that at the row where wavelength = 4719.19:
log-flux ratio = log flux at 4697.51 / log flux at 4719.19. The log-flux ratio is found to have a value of 1.00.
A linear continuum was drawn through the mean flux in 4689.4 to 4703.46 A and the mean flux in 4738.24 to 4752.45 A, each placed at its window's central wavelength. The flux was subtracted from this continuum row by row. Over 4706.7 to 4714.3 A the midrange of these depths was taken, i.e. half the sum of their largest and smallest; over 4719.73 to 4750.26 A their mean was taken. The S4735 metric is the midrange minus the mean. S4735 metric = -0.49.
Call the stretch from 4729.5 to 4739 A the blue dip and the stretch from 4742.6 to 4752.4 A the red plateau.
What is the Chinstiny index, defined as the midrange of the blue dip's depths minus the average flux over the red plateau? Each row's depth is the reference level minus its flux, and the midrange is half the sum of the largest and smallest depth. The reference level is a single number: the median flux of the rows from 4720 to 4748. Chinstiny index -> -15.55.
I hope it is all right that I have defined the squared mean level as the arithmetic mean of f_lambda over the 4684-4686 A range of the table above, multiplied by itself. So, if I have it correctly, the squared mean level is 265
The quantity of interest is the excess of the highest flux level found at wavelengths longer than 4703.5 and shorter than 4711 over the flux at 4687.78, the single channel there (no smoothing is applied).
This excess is 3.7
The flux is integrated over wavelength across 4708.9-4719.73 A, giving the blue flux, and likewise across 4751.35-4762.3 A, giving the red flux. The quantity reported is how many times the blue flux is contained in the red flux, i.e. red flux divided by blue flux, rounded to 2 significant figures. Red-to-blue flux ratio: 0.91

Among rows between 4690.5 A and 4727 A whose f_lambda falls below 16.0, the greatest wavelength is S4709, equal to 4726.80 A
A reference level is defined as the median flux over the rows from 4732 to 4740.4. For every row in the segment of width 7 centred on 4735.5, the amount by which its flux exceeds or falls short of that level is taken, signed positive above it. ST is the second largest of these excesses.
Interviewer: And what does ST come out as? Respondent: 1.8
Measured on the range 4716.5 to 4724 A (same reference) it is 1.0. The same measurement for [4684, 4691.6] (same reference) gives 1.2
